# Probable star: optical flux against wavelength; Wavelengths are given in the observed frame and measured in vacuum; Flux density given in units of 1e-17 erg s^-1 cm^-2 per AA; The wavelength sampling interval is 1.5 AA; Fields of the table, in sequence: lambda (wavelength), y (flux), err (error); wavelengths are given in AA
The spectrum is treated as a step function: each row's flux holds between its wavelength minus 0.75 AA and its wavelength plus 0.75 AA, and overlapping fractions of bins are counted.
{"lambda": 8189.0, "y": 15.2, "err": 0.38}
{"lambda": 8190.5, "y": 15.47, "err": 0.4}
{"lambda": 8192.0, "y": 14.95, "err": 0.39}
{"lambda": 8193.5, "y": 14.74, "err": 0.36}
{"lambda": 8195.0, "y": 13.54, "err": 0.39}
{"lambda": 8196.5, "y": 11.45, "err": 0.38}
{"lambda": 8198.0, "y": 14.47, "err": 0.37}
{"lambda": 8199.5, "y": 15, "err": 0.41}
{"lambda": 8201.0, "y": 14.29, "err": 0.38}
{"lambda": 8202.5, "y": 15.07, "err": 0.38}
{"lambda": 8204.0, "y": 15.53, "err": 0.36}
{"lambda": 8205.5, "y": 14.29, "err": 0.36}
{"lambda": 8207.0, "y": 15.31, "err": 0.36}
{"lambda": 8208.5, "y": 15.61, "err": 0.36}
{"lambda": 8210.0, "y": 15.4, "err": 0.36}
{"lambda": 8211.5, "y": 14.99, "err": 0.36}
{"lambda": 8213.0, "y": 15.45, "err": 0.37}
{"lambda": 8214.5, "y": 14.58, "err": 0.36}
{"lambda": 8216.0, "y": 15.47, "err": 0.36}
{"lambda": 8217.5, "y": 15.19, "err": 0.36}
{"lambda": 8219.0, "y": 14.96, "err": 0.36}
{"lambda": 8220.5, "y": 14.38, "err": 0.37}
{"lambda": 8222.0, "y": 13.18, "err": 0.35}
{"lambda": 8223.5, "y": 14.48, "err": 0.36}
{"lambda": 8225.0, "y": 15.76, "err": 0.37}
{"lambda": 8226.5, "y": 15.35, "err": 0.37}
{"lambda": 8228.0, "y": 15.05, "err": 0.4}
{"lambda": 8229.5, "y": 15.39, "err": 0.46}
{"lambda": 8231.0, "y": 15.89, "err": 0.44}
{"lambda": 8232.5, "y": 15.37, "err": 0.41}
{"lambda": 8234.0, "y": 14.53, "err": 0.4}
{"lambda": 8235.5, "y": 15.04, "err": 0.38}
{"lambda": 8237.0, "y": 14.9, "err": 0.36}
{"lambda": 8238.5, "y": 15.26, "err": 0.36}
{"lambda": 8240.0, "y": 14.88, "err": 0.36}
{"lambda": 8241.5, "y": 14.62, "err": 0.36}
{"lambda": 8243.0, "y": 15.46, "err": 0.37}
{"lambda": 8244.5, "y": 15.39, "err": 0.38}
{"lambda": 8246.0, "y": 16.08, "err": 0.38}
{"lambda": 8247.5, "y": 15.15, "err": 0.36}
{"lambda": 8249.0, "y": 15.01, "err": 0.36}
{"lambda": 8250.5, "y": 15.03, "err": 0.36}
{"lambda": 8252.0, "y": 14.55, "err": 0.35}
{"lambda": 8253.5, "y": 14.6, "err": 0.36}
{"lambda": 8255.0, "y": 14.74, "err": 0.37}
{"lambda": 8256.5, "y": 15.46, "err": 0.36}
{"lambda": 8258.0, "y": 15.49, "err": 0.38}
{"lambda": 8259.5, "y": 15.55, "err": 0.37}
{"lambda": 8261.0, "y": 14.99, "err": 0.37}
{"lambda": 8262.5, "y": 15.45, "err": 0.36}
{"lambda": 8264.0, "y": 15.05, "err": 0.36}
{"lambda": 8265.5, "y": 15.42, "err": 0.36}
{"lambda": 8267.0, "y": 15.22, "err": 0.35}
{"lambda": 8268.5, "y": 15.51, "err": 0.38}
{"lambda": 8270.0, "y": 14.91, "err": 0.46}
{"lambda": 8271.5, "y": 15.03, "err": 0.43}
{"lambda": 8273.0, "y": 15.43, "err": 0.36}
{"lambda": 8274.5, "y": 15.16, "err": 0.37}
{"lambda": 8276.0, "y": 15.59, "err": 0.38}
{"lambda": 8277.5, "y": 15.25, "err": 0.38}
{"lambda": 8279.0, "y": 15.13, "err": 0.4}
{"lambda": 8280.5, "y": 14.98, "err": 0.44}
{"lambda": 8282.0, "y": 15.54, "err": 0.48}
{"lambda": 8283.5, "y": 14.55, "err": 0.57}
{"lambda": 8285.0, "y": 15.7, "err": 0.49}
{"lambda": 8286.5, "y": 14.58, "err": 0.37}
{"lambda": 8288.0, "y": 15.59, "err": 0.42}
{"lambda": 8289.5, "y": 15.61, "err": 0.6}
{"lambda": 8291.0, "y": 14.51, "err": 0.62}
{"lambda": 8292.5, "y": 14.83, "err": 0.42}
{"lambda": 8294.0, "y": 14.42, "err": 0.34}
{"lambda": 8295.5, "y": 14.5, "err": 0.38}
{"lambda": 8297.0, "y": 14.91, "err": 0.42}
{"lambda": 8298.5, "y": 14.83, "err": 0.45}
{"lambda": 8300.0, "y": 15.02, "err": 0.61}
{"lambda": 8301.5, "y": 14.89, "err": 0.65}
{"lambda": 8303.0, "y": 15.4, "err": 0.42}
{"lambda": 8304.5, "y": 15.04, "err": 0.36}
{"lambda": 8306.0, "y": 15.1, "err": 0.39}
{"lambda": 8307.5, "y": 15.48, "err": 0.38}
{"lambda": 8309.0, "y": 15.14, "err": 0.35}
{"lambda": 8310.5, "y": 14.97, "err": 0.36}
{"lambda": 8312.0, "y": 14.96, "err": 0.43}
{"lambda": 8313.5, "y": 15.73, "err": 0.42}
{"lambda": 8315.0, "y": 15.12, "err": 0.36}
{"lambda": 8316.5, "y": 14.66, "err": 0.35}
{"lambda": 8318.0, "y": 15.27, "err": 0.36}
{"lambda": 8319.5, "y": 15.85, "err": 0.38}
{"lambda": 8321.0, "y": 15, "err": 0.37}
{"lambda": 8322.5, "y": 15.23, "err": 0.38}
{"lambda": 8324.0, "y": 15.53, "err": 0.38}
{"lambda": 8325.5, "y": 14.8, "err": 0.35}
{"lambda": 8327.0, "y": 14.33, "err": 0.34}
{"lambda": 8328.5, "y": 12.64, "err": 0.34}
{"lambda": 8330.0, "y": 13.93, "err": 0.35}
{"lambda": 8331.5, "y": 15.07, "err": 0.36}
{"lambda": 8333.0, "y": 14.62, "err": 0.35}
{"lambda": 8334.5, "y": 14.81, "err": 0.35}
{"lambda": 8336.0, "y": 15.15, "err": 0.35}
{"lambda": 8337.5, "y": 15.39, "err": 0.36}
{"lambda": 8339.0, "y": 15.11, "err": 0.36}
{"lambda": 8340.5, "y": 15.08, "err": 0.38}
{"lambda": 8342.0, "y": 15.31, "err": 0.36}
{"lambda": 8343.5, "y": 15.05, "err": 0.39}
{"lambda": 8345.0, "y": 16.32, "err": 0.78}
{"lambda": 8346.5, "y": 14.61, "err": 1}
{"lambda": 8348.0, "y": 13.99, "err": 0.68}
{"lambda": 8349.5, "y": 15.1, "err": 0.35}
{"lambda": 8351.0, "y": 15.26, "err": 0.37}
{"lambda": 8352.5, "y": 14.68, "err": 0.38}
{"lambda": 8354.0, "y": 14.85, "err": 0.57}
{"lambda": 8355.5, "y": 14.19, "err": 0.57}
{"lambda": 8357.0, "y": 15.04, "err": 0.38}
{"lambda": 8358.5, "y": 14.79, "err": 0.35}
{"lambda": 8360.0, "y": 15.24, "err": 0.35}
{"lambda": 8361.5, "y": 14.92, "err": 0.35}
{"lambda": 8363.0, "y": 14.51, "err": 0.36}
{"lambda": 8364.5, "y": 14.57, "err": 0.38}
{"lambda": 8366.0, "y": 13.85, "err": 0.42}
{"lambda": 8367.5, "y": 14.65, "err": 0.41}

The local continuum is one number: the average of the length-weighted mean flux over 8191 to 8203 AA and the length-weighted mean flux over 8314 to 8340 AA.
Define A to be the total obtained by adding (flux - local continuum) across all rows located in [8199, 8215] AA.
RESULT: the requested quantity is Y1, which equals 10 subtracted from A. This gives -4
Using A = 5.7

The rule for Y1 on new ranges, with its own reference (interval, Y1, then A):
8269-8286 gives -3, 7.4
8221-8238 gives -5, 5.1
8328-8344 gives -8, 2.3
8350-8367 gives -8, 2.1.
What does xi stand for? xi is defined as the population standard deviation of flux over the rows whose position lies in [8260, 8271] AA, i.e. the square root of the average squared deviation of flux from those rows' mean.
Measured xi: 0.23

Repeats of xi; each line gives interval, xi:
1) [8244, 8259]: 0.45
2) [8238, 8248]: 0.43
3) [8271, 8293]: 0.40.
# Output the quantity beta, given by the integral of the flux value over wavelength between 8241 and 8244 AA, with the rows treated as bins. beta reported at 45.31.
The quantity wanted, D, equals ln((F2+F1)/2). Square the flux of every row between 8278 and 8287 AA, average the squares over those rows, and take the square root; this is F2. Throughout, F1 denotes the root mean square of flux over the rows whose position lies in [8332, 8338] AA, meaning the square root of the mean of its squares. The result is 2.711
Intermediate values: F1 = 15.0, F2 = 15.1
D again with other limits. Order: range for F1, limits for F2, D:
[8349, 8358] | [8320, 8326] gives 2.708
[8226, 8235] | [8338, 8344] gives 2.722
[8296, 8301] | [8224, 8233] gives 2.721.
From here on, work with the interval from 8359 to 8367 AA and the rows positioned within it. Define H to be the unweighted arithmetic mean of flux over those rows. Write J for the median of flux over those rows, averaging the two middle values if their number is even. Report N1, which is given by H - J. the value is 0.048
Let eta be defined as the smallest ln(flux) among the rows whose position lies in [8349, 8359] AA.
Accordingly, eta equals 2.65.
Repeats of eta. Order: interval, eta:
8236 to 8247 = 2.68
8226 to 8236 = 2.68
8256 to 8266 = 2.71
